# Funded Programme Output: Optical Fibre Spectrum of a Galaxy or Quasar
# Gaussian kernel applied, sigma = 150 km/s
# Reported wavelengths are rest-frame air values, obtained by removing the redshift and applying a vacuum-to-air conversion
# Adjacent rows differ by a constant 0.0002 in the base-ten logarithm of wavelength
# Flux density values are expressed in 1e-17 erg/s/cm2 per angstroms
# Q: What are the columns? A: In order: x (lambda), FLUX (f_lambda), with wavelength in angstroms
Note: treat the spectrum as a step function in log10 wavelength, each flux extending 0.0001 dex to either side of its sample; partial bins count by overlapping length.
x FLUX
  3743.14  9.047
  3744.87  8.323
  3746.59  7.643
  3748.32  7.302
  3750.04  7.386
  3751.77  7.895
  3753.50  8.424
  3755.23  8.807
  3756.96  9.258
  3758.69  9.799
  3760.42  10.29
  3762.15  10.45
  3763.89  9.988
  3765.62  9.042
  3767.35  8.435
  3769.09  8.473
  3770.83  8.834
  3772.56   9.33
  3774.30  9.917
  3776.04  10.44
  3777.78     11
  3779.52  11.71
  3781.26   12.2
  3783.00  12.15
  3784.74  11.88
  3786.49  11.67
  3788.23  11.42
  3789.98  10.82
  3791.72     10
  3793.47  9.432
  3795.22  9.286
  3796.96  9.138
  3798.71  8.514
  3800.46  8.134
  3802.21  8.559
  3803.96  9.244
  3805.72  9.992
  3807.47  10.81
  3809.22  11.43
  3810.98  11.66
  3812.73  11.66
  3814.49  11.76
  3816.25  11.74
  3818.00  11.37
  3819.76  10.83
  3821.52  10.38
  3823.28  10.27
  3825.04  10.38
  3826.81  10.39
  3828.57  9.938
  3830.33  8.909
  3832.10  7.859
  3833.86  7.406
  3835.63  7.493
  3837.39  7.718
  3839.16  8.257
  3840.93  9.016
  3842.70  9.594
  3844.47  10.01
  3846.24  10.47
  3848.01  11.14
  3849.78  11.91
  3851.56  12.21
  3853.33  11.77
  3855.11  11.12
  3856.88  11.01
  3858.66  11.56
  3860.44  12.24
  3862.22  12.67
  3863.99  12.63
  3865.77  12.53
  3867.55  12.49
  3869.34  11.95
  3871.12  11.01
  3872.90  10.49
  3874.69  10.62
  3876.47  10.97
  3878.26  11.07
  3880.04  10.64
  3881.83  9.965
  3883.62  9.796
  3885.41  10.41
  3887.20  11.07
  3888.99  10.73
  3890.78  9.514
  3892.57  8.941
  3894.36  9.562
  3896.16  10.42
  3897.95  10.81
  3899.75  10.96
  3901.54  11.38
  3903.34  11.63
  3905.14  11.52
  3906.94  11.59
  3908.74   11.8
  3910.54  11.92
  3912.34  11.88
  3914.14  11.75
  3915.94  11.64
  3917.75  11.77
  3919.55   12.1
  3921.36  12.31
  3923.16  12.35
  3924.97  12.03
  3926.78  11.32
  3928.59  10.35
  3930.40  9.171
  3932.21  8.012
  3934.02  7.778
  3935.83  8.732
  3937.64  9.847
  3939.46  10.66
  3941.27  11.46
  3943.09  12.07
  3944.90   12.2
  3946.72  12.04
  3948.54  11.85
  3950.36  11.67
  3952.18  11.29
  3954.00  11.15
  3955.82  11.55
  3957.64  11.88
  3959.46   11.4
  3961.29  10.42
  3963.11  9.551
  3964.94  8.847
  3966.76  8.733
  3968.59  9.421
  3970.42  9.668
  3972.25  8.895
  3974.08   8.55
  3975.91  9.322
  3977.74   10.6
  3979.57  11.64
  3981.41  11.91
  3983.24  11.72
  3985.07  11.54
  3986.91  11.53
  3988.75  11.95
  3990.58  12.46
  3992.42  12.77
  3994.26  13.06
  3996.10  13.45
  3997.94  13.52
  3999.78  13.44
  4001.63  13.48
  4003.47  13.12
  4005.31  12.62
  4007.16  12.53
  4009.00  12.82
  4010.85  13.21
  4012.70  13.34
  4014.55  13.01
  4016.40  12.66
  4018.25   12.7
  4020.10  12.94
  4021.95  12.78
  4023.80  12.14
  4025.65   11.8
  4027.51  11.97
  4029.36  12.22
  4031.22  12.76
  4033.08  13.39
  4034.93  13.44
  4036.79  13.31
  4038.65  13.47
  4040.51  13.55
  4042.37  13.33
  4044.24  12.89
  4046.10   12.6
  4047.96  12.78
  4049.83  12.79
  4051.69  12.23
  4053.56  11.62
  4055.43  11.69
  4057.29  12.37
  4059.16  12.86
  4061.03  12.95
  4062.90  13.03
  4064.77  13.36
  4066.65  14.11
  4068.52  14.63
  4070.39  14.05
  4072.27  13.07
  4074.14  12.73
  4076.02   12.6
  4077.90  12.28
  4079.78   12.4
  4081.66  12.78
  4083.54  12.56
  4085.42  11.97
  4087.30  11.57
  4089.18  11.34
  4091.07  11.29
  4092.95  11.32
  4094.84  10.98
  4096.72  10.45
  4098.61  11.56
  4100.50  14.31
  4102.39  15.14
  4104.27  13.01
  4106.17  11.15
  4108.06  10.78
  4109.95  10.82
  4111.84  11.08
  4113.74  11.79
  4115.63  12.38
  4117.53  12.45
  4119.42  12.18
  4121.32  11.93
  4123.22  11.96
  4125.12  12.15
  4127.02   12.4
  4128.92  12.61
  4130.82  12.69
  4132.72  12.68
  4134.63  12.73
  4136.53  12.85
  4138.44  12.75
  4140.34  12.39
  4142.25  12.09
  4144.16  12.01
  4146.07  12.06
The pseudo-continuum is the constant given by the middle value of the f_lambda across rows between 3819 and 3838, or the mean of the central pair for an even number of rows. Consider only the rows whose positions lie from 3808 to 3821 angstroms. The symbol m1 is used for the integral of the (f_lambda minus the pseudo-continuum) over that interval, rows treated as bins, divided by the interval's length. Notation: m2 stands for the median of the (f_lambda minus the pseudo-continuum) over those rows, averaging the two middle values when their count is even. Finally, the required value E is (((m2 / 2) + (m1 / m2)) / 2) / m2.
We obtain 0.50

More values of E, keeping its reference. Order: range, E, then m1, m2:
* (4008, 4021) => 0.42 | 3.0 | 3.0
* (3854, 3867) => 0.44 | 2.0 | 2.3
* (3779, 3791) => 0.53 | 1.7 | 1.8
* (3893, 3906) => 0.67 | 0.9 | 1.0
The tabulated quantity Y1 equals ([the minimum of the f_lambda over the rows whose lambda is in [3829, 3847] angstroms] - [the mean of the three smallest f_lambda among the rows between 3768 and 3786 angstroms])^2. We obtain 2.2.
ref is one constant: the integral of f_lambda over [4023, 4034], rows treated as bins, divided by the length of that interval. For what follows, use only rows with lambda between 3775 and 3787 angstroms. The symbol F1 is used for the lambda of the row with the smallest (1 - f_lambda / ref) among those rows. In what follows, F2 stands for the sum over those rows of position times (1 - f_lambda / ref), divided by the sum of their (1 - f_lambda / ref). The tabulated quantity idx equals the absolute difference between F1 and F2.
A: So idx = 1.8 angstroms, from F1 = 3781.26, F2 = 3779.4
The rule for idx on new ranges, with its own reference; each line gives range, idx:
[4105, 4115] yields 4.3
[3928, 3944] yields 8.9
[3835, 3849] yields 7.8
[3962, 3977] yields 0.8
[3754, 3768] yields 0.7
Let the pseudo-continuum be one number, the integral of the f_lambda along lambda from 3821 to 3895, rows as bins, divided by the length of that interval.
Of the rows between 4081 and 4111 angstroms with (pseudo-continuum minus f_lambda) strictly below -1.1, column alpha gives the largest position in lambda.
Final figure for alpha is 4104.27 angstroms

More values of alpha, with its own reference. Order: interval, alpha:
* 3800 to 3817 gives 3816.25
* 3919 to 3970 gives 3957.64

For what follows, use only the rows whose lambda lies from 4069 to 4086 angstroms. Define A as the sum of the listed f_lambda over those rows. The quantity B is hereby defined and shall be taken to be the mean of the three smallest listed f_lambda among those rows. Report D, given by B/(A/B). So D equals 1.30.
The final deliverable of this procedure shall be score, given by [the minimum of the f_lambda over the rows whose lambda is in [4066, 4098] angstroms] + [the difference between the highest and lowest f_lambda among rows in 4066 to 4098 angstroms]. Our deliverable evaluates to 14.6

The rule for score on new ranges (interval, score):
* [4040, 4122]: 15.1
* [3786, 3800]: 11.7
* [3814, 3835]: 11.8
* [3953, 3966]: 11.9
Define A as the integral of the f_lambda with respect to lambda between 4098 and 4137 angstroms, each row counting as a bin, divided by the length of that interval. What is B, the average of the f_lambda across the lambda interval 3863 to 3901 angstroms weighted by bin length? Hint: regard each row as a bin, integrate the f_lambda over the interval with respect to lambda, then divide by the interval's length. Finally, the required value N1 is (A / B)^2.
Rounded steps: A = 12.3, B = 10.8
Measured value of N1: 1.30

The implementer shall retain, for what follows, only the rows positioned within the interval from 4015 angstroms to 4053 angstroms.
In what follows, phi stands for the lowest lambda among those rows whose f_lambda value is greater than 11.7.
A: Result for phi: 4016.40 angstroms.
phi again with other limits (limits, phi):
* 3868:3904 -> 3869.34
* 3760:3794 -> 3779.52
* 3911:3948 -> 3912.34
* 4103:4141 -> 4104.27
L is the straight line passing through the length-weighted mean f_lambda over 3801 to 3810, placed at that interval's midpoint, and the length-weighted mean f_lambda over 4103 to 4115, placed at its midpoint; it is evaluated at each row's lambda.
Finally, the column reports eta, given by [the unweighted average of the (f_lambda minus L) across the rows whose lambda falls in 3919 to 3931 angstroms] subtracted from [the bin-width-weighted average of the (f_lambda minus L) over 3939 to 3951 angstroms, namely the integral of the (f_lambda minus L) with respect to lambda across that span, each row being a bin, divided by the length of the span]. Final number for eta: 0.3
